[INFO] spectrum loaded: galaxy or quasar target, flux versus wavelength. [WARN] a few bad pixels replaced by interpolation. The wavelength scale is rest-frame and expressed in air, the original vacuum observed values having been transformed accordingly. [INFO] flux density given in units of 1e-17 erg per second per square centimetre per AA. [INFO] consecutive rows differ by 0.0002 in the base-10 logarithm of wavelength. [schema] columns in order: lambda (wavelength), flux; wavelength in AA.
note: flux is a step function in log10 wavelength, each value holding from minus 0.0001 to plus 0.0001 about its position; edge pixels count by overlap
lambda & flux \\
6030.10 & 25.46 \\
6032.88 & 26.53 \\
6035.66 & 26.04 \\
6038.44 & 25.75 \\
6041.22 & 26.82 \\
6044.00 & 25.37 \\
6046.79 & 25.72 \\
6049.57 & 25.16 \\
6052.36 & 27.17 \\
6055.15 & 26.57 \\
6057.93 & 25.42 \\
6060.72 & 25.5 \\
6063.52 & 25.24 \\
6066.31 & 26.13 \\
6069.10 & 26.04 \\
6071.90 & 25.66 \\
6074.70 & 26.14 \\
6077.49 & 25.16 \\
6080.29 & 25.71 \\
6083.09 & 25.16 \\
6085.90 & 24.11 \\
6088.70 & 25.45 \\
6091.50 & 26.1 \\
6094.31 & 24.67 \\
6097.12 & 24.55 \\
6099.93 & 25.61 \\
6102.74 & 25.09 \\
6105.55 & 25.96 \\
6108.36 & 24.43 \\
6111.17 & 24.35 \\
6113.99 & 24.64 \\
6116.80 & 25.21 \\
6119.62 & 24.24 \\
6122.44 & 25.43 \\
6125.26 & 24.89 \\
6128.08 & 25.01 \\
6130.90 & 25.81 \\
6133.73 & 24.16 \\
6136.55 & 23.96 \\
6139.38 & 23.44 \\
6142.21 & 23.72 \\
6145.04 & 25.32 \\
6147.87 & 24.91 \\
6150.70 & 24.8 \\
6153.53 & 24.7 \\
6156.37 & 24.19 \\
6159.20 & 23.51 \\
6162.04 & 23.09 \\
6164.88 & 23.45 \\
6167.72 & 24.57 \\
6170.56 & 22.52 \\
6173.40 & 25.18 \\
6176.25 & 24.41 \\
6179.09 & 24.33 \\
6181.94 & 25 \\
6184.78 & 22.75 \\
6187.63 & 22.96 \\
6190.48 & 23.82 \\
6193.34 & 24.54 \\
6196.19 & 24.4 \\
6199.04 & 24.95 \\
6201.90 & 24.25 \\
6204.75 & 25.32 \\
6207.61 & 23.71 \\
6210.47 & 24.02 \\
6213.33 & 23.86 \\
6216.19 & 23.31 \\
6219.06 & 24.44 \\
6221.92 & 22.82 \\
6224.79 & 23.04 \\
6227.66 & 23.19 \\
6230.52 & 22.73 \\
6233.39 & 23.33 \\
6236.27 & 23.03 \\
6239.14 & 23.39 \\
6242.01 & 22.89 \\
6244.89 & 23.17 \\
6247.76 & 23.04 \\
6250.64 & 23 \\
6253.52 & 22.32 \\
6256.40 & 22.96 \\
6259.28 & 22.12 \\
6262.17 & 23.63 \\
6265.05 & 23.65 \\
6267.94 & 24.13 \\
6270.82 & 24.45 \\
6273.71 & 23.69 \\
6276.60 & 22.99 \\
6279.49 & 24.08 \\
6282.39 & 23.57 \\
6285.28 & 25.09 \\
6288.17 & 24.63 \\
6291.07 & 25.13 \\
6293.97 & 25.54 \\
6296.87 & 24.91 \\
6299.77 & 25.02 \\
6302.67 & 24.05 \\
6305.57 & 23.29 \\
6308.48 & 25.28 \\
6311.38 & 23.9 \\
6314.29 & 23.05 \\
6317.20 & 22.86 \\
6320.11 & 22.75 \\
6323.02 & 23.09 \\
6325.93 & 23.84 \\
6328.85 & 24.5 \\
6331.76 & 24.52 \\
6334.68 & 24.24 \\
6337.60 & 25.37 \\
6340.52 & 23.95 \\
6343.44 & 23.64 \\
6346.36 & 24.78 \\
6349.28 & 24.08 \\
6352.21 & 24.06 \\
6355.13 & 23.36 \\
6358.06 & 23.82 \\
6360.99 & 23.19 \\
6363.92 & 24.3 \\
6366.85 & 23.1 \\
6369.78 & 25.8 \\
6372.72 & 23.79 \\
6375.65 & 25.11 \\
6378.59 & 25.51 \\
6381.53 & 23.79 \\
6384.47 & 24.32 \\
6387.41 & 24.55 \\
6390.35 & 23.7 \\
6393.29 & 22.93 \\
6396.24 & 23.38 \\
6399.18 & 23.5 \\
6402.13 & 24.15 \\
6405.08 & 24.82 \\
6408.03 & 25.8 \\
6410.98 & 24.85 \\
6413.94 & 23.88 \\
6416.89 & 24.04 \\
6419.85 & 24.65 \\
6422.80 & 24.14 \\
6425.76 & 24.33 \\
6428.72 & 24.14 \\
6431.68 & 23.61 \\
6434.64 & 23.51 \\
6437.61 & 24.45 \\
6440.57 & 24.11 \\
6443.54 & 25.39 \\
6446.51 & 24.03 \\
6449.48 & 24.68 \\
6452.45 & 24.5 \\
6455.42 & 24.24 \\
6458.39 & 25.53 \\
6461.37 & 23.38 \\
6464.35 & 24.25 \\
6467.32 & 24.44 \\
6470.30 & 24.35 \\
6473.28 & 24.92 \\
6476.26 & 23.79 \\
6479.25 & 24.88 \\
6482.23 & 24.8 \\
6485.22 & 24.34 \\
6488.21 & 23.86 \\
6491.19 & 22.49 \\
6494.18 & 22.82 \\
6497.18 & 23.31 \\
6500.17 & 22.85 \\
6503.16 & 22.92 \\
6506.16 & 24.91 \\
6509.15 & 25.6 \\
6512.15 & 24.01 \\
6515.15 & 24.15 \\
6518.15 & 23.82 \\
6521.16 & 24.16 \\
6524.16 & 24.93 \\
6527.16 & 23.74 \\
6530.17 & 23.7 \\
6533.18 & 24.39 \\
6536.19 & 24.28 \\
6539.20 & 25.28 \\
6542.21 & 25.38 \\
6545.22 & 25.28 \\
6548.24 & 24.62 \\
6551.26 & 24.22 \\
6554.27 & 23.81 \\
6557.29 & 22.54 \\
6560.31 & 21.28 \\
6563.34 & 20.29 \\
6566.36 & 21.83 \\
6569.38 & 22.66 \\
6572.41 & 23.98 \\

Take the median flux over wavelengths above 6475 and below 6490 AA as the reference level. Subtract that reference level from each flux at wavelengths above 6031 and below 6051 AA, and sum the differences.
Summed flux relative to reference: 11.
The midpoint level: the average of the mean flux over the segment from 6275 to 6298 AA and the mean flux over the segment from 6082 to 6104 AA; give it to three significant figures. 24.8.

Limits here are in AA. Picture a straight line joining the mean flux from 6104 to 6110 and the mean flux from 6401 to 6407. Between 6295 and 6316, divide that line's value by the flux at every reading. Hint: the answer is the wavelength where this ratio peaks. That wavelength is 6314.29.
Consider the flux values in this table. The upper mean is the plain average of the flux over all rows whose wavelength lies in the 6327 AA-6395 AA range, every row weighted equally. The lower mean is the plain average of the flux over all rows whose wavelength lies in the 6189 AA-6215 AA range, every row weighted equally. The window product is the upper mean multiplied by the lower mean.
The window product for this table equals 588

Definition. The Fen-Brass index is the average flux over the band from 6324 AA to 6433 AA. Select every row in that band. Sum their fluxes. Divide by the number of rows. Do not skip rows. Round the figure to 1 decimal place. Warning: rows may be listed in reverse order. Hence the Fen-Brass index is 24.2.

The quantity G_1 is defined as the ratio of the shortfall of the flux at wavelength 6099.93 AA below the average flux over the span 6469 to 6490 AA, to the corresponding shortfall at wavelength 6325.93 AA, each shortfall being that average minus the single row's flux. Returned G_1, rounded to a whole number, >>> -2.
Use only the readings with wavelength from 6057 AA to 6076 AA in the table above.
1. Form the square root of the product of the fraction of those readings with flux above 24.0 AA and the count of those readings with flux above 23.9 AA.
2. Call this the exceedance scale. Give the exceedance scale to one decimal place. 2.6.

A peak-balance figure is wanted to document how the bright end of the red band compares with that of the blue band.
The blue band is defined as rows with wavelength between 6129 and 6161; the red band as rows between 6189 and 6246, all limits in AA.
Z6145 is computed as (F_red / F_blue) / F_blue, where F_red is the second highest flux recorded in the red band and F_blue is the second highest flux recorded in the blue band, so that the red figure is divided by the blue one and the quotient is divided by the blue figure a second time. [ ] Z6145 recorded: 0.0389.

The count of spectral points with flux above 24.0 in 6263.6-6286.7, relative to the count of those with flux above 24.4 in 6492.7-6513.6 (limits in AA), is 2.0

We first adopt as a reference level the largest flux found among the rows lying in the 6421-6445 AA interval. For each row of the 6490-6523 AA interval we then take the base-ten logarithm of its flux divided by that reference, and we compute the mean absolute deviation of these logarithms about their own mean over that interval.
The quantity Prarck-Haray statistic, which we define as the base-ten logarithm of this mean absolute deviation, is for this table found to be -1.85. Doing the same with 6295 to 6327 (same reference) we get -1.87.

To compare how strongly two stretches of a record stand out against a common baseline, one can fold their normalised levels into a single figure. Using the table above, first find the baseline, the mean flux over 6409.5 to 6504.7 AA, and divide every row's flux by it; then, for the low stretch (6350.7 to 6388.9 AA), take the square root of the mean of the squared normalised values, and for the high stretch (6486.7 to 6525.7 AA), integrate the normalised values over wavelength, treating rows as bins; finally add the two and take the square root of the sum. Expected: 6.29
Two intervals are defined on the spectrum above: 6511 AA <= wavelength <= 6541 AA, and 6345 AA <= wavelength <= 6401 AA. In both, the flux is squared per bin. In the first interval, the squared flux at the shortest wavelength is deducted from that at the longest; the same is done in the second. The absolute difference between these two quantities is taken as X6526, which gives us 124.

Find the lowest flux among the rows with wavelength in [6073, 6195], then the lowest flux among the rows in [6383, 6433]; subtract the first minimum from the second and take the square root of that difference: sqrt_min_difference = 0.64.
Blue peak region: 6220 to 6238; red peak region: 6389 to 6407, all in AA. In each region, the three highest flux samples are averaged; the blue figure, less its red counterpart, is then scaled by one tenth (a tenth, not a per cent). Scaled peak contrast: -0.10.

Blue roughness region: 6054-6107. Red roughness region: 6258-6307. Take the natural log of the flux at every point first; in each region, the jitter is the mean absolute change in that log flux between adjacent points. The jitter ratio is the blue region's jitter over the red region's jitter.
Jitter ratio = 0.97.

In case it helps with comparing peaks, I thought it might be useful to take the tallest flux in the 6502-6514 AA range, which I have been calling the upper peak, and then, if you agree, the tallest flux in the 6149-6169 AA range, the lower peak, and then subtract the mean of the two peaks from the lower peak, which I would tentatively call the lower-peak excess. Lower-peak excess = -0.4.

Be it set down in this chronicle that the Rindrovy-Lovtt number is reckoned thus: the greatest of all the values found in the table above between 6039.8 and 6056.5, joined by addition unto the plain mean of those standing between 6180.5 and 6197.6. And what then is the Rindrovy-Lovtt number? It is 51.1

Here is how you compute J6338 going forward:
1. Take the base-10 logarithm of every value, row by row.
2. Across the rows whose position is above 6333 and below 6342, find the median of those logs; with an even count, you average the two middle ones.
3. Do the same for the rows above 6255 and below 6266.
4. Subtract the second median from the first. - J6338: 0.0173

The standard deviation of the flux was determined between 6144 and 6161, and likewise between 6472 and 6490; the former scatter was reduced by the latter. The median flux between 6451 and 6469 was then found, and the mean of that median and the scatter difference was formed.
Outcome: 12.2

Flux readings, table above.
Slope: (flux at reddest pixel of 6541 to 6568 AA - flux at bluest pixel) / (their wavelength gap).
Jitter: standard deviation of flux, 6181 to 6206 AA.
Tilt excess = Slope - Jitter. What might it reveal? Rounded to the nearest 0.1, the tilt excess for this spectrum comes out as -1.0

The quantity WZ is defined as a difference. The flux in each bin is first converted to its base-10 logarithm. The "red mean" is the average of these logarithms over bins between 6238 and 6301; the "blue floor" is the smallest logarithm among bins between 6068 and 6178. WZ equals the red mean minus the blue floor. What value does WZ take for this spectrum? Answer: 0.0235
